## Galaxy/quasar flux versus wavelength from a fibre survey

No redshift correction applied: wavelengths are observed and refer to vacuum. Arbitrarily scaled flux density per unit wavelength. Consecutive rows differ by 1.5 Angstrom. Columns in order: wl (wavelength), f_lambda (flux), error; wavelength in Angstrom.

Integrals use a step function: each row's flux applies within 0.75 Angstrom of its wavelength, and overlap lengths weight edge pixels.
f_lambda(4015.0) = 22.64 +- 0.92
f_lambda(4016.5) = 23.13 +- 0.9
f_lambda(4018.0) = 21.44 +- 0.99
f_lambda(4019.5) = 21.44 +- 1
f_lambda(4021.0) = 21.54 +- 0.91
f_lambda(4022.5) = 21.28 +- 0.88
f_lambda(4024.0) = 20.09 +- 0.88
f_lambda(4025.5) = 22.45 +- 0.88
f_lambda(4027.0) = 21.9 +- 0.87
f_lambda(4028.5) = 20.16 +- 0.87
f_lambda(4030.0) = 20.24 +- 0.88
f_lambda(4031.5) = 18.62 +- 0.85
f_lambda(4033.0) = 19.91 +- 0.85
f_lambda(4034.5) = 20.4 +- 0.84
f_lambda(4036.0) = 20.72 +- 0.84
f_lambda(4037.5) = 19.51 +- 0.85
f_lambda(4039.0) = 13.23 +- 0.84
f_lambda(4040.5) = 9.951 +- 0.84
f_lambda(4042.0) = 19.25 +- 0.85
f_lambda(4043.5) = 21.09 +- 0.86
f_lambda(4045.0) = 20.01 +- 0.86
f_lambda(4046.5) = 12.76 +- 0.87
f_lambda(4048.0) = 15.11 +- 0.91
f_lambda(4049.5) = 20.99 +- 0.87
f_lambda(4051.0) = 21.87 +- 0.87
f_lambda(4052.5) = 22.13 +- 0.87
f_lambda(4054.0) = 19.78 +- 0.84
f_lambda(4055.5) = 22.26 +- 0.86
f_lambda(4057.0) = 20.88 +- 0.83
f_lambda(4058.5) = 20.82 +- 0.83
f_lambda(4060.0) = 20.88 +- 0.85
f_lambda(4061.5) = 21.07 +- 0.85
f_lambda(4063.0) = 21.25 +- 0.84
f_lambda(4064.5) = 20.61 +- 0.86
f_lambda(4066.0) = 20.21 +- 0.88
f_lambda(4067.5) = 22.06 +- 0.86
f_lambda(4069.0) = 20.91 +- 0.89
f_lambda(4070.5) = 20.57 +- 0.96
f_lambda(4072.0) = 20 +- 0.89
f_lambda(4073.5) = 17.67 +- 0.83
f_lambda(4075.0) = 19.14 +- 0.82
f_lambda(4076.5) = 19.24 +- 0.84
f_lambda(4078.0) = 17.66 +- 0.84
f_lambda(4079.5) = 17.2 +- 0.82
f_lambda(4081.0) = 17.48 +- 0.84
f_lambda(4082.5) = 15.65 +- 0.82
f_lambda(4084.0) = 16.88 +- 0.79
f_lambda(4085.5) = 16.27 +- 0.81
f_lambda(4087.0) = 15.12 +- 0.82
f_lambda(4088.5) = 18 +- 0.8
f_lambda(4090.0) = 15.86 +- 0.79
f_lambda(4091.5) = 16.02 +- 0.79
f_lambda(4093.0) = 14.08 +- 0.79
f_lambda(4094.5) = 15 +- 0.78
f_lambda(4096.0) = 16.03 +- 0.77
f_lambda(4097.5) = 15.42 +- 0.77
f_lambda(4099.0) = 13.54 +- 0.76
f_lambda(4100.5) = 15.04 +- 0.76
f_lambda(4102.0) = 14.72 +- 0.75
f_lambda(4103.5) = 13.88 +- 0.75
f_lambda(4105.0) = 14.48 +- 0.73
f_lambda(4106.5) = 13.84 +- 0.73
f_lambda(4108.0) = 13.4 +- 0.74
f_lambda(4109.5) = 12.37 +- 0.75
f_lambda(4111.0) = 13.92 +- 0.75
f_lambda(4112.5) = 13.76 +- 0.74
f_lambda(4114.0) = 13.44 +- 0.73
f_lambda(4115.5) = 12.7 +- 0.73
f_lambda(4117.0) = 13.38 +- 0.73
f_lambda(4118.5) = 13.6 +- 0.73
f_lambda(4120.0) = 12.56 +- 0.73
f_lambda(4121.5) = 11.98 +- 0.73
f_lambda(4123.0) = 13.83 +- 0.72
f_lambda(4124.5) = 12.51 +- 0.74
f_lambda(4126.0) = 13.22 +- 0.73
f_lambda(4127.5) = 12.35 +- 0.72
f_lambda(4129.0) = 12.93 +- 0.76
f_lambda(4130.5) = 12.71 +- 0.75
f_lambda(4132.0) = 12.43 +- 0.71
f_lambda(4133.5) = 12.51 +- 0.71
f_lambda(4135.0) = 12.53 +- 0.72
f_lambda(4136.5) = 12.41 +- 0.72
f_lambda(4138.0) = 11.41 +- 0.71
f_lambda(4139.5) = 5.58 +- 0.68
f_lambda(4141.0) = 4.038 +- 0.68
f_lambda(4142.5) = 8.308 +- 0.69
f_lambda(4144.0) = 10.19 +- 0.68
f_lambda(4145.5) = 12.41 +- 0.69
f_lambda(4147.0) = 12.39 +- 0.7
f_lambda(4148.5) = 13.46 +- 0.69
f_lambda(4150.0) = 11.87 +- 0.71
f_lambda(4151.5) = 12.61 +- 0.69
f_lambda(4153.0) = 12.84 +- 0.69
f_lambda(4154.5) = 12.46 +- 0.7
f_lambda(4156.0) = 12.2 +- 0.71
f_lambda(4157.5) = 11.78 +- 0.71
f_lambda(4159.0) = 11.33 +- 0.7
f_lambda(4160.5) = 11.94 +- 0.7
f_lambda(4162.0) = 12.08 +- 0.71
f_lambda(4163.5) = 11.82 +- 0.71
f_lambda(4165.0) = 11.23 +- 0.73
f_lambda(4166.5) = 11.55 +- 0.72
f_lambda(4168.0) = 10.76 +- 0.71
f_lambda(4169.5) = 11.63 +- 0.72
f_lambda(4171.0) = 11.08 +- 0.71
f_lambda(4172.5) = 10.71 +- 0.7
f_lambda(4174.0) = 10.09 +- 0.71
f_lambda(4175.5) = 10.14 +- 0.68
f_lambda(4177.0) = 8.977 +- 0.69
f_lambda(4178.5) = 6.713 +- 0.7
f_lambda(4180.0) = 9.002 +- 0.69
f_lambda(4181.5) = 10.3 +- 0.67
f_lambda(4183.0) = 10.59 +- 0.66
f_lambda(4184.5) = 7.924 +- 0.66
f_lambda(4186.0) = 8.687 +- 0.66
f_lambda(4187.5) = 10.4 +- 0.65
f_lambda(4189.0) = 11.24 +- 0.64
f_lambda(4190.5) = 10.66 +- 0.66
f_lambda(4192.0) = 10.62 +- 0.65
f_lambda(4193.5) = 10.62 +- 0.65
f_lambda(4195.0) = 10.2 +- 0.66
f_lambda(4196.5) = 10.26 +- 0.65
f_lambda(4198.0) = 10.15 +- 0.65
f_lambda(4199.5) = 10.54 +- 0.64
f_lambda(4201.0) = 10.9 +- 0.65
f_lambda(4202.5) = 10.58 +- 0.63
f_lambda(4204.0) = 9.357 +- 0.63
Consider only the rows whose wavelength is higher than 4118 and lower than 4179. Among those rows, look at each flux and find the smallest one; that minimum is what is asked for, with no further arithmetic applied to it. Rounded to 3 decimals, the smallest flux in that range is 4.038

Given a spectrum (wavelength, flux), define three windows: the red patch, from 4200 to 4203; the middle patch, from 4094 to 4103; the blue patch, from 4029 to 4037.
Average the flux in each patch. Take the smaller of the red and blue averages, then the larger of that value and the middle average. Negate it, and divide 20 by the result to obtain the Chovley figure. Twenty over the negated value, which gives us -1.34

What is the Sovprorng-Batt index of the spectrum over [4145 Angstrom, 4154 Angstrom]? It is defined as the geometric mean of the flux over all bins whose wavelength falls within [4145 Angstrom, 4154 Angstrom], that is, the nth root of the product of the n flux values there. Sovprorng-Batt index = 12.6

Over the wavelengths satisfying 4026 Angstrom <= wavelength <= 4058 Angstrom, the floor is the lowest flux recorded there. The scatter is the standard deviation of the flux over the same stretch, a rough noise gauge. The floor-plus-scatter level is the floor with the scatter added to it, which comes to 13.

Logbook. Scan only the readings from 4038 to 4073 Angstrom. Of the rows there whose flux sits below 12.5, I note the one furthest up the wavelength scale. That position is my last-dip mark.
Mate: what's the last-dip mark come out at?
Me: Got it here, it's 4040.5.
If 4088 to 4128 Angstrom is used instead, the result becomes 4127.5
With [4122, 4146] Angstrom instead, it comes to 4145.5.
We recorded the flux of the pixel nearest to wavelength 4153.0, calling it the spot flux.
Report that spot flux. 12.84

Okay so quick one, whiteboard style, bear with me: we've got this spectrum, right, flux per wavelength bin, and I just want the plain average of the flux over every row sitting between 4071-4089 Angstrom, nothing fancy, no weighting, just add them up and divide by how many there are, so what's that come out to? 18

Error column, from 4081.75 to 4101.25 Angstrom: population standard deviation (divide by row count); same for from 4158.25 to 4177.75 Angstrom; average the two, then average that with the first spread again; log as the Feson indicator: 0.018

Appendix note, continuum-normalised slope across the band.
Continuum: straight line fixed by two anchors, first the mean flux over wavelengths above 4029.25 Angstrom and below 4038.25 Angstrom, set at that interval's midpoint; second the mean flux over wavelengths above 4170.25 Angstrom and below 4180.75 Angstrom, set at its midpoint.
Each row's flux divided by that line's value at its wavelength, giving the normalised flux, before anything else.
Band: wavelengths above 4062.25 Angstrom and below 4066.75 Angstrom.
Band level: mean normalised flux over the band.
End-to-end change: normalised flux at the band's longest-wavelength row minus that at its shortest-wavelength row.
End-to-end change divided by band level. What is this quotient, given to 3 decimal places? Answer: -0.038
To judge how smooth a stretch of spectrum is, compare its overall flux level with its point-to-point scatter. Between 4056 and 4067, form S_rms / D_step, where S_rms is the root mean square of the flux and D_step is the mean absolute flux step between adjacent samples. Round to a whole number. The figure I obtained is 82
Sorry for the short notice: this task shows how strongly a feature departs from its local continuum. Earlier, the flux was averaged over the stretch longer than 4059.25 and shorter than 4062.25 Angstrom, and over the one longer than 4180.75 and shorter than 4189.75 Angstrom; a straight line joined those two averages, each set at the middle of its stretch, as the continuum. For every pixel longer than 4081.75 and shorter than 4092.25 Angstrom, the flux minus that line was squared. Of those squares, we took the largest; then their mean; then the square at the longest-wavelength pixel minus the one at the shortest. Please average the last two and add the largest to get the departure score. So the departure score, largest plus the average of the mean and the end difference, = 12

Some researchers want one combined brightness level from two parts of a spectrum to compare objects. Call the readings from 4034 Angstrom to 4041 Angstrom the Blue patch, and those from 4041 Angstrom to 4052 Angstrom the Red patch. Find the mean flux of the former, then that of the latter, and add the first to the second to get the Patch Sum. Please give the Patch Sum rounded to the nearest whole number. 35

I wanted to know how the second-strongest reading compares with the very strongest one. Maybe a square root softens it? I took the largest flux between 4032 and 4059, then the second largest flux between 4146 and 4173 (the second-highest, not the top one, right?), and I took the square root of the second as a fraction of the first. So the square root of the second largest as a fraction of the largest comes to 0.76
